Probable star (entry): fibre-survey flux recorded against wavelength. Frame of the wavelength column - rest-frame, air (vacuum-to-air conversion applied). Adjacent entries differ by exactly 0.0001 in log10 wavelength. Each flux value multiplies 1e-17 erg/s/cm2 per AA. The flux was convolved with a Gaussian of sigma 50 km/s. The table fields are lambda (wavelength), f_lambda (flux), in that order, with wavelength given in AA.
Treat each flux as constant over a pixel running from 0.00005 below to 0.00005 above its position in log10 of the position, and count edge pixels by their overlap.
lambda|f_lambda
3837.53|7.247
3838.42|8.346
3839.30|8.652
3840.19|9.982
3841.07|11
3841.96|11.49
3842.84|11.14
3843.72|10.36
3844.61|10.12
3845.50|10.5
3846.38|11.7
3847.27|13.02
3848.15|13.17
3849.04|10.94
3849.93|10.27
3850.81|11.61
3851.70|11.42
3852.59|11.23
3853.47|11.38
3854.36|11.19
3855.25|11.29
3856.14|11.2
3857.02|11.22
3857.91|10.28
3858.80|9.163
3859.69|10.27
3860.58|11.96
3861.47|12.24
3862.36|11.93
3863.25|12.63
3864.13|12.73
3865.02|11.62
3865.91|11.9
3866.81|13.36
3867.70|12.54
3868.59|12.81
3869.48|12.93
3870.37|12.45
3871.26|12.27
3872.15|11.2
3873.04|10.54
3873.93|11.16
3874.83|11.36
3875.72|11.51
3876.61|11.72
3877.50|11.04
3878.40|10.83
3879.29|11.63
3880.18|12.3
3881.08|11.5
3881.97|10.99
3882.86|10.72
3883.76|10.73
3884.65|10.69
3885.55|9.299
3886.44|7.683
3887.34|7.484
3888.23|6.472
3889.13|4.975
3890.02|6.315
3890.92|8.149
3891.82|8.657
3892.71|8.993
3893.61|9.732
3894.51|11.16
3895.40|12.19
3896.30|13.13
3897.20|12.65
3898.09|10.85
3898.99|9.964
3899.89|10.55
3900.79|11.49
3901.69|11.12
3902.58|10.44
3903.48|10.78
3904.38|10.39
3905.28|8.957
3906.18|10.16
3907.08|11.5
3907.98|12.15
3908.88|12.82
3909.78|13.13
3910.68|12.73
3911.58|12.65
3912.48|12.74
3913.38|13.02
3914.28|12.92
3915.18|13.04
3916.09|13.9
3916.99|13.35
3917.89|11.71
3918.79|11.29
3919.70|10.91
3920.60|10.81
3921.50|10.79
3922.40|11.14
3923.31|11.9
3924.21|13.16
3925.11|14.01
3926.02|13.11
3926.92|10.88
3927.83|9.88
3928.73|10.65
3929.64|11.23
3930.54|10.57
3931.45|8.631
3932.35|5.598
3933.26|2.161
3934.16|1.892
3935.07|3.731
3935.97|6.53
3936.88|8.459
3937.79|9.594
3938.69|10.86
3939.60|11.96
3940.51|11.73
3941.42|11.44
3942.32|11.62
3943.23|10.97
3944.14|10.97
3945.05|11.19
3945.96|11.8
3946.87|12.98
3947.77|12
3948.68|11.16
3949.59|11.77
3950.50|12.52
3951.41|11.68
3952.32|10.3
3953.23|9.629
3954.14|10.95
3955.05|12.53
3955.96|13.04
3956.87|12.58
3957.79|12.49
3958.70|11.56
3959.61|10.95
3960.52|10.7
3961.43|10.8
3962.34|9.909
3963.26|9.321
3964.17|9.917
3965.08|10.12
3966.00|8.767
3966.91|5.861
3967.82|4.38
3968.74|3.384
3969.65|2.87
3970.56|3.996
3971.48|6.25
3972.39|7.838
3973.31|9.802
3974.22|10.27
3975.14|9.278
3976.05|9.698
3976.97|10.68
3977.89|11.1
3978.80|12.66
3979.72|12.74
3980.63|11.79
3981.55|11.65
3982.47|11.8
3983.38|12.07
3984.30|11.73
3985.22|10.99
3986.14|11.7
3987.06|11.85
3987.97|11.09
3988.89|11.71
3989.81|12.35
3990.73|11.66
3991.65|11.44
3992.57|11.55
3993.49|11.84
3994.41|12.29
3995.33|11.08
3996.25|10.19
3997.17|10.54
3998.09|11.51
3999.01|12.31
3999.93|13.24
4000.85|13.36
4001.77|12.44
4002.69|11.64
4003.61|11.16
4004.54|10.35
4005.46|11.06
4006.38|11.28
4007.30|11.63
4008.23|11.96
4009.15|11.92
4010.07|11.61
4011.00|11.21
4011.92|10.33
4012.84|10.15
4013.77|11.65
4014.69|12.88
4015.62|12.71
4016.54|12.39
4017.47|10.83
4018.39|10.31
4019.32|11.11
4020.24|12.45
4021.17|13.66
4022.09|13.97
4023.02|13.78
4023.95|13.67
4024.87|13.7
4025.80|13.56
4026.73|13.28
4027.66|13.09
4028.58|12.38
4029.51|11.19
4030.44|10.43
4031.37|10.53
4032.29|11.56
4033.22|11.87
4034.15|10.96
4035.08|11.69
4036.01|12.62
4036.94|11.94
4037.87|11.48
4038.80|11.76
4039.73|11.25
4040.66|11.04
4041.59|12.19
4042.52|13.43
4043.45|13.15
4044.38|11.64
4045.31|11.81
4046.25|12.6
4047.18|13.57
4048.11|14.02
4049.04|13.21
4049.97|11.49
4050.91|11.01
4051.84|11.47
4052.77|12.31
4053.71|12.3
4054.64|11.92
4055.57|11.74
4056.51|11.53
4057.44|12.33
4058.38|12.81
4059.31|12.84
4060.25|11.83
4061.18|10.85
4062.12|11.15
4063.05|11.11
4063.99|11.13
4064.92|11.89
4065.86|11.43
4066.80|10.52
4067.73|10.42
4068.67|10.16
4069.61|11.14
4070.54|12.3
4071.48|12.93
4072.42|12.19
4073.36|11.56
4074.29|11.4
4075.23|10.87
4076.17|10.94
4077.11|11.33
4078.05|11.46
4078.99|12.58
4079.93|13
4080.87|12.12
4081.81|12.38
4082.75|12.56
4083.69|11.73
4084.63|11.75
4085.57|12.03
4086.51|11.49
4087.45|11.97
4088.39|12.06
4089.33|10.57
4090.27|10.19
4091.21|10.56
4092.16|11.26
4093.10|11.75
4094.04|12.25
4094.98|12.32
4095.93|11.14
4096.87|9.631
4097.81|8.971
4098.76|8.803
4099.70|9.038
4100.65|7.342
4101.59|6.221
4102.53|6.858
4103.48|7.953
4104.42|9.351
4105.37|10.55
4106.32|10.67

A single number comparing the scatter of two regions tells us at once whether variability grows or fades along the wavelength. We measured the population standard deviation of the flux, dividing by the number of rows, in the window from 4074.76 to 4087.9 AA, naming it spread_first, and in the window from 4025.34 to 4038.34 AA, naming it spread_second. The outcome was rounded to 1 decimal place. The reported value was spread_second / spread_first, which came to 1.6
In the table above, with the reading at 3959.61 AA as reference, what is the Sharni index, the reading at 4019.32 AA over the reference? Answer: 1.01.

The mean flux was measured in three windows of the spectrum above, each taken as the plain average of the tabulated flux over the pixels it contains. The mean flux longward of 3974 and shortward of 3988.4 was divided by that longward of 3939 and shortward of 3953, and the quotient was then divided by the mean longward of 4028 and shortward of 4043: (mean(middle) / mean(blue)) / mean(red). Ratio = 0.084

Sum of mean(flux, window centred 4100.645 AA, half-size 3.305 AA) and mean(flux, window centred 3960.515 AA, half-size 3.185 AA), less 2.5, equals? 16.2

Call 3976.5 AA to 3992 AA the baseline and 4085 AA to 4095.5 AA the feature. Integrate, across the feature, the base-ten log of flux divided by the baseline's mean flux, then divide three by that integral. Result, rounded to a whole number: -33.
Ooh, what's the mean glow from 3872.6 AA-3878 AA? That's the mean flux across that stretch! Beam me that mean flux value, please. 11.2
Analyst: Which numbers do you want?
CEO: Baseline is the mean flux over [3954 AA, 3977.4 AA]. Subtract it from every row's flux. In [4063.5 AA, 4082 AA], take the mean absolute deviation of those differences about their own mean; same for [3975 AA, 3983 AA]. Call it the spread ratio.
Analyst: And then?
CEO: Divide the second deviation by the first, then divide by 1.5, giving 1.0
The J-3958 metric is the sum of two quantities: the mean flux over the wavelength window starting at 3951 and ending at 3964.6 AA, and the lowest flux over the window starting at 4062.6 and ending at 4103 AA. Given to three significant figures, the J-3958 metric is 17.3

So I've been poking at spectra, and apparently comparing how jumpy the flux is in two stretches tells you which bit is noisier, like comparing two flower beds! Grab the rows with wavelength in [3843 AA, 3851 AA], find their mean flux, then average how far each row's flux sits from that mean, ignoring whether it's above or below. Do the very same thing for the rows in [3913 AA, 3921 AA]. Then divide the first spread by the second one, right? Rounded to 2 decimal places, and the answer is 0.94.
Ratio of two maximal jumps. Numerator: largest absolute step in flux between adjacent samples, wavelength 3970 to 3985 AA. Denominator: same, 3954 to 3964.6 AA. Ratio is 1.4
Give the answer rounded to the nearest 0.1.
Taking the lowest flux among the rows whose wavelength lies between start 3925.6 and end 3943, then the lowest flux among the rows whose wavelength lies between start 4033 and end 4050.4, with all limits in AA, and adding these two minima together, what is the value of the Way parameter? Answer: 12.9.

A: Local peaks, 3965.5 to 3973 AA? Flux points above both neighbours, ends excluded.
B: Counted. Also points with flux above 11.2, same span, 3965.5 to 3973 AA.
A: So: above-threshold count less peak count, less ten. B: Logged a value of -10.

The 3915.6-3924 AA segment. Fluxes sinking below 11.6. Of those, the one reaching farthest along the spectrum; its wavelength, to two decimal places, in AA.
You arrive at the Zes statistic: 3922.40 AA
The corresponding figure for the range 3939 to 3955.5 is 3954.14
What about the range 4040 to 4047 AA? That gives 4040.66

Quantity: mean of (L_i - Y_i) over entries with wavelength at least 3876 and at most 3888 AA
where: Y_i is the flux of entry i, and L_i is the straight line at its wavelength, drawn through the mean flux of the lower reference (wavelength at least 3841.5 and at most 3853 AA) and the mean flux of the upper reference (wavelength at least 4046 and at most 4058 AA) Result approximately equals 1.0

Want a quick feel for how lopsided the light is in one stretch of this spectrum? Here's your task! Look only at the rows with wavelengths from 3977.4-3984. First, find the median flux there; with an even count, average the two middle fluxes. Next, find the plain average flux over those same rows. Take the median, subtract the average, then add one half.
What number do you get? 0.33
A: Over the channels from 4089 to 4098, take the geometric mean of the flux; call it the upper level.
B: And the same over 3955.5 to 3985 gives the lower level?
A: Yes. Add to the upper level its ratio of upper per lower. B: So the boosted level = 12.0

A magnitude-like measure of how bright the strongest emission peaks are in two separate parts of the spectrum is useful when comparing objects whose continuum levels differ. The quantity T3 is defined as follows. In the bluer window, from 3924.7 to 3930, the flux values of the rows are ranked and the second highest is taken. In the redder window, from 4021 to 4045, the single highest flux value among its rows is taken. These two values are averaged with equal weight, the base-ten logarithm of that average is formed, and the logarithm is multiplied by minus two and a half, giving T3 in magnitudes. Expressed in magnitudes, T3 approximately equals -2.83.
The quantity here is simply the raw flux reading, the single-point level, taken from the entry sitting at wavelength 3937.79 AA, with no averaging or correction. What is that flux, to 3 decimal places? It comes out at 9.594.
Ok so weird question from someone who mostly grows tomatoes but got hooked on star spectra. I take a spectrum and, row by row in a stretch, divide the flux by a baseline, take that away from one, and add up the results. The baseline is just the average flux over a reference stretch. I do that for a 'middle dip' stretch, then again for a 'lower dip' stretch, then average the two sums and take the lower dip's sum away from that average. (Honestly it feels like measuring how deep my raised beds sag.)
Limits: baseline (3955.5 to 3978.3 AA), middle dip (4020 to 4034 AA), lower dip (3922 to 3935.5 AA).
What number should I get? -2.8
